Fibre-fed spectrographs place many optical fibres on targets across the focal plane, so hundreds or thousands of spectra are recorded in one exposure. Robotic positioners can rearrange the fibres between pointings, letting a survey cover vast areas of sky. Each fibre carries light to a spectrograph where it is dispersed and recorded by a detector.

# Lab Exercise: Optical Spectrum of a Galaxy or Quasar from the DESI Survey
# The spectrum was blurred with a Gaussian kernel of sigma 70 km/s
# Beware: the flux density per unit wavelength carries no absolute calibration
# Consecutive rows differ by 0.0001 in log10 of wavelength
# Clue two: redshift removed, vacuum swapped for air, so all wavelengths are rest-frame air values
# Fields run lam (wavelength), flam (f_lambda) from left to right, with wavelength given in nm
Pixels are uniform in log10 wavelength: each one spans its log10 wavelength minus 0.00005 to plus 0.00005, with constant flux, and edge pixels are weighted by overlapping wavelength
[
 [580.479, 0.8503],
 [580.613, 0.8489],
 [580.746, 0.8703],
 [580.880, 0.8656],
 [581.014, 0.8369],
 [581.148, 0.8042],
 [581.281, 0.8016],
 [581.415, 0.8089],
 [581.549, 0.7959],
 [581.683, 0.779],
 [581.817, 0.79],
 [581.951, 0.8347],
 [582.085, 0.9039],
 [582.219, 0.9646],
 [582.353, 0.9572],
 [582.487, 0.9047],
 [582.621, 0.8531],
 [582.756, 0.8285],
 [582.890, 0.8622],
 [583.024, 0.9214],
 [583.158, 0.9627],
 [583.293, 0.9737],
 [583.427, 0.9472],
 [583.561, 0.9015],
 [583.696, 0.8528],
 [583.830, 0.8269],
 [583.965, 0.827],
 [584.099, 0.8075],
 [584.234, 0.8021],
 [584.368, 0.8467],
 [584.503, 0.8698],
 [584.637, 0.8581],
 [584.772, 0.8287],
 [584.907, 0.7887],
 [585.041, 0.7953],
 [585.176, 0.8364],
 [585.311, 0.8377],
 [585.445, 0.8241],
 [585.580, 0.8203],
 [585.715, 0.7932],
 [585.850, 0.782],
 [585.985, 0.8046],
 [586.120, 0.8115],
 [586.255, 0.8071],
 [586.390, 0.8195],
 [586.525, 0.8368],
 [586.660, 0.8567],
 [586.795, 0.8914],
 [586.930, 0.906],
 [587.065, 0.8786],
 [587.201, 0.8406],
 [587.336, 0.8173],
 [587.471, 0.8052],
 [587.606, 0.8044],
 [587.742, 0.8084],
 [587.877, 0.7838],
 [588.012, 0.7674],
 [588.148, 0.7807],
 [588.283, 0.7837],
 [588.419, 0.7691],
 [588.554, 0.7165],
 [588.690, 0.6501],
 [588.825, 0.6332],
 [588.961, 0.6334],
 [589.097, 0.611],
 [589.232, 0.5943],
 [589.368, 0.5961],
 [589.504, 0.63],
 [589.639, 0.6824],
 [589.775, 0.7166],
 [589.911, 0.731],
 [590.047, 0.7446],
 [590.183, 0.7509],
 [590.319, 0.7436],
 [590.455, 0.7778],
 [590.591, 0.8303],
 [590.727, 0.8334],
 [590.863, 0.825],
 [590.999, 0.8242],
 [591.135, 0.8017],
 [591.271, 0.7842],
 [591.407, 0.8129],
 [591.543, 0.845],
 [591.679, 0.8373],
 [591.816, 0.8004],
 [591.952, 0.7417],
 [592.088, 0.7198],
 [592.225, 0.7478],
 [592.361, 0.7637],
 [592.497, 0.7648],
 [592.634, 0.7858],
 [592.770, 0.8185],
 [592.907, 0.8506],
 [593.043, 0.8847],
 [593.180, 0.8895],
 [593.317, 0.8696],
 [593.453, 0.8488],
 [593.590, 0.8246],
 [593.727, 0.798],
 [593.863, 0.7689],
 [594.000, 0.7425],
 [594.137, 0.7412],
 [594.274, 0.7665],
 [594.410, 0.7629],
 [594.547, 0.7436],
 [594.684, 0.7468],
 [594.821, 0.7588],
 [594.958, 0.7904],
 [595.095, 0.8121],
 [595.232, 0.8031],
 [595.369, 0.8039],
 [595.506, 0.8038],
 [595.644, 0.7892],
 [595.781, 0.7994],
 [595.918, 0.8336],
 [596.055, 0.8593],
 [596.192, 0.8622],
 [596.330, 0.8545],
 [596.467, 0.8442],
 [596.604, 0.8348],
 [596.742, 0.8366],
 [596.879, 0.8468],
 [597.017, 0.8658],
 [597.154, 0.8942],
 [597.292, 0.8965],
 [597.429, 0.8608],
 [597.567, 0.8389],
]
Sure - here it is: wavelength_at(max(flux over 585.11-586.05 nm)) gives 585.311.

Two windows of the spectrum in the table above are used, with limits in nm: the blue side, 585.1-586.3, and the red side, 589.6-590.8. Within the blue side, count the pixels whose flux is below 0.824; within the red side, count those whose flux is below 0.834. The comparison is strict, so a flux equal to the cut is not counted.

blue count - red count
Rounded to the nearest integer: -3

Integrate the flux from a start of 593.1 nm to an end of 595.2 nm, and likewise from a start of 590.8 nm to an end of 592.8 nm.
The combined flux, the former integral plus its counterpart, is 3.24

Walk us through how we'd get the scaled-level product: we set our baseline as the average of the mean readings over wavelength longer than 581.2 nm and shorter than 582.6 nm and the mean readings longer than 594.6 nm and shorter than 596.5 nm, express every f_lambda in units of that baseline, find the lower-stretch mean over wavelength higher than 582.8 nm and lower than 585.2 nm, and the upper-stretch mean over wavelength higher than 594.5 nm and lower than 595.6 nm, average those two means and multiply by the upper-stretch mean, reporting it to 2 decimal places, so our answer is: 0.93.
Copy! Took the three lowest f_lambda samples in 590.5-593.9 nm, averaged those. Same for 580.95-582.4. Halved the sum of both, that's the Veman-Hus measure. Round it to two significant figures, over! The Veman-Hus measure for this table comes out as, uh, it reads 0.76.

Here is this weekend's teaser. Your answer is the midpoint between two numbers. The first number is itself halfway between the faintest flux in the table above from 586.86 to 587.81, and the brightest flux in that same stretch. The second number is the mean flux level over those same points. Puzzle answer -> 0.846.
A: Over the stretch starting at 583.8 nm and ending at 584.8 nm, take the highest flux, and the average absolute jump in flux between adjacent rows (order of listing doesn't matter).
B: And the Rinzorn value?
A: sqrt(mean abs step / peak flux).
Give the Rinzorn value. 0.148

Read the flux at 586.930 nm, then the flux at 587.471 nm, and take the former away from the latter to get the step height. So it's -0.10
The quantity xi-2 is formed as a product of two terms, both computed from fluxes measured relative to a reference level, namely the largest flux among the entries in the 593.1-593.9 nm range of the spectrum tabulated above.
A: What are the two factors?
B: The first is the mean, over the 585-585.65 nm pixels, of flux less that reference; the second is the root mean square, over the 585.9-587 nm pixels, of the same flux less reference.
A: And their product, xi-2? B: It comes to -0.0040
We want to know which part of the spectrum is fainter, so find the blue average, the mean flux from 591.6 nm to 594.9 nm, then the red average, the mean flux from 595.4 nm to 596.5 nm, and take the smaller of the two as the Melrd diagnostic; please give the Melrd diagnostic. 0.791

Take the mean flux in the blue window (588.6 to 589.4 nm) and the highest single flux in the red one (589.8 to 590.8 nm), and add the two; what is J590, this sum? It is 1.5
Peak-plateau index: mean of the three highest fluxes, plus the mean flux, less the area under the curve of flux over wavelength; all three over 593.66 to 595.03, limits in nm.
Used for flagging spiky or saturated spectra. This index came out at 0.5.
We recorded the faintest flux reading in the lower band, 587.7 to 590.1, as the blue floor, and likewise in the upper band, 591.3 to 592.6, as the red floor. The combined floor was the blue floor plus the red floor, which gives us 1.31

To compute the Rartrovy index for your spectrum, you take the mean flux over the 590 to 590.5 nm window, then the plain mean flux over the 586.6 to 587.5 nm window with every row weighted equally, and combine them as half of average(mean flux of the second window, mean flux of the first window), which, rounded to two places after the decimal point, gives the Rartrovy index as 0.40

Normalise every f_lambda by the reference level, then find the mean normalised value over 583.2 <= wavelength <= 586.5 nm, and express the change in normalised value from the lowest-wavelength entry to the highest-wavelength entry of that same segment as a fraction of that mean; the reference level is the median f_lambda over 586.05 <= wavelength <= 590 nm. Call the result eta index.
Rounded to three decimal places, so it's -0.184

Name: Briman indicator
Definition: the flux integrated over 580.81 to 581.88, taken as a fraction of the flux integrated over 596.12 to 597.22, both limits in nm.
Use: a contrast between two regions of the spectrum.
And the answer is 0.92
